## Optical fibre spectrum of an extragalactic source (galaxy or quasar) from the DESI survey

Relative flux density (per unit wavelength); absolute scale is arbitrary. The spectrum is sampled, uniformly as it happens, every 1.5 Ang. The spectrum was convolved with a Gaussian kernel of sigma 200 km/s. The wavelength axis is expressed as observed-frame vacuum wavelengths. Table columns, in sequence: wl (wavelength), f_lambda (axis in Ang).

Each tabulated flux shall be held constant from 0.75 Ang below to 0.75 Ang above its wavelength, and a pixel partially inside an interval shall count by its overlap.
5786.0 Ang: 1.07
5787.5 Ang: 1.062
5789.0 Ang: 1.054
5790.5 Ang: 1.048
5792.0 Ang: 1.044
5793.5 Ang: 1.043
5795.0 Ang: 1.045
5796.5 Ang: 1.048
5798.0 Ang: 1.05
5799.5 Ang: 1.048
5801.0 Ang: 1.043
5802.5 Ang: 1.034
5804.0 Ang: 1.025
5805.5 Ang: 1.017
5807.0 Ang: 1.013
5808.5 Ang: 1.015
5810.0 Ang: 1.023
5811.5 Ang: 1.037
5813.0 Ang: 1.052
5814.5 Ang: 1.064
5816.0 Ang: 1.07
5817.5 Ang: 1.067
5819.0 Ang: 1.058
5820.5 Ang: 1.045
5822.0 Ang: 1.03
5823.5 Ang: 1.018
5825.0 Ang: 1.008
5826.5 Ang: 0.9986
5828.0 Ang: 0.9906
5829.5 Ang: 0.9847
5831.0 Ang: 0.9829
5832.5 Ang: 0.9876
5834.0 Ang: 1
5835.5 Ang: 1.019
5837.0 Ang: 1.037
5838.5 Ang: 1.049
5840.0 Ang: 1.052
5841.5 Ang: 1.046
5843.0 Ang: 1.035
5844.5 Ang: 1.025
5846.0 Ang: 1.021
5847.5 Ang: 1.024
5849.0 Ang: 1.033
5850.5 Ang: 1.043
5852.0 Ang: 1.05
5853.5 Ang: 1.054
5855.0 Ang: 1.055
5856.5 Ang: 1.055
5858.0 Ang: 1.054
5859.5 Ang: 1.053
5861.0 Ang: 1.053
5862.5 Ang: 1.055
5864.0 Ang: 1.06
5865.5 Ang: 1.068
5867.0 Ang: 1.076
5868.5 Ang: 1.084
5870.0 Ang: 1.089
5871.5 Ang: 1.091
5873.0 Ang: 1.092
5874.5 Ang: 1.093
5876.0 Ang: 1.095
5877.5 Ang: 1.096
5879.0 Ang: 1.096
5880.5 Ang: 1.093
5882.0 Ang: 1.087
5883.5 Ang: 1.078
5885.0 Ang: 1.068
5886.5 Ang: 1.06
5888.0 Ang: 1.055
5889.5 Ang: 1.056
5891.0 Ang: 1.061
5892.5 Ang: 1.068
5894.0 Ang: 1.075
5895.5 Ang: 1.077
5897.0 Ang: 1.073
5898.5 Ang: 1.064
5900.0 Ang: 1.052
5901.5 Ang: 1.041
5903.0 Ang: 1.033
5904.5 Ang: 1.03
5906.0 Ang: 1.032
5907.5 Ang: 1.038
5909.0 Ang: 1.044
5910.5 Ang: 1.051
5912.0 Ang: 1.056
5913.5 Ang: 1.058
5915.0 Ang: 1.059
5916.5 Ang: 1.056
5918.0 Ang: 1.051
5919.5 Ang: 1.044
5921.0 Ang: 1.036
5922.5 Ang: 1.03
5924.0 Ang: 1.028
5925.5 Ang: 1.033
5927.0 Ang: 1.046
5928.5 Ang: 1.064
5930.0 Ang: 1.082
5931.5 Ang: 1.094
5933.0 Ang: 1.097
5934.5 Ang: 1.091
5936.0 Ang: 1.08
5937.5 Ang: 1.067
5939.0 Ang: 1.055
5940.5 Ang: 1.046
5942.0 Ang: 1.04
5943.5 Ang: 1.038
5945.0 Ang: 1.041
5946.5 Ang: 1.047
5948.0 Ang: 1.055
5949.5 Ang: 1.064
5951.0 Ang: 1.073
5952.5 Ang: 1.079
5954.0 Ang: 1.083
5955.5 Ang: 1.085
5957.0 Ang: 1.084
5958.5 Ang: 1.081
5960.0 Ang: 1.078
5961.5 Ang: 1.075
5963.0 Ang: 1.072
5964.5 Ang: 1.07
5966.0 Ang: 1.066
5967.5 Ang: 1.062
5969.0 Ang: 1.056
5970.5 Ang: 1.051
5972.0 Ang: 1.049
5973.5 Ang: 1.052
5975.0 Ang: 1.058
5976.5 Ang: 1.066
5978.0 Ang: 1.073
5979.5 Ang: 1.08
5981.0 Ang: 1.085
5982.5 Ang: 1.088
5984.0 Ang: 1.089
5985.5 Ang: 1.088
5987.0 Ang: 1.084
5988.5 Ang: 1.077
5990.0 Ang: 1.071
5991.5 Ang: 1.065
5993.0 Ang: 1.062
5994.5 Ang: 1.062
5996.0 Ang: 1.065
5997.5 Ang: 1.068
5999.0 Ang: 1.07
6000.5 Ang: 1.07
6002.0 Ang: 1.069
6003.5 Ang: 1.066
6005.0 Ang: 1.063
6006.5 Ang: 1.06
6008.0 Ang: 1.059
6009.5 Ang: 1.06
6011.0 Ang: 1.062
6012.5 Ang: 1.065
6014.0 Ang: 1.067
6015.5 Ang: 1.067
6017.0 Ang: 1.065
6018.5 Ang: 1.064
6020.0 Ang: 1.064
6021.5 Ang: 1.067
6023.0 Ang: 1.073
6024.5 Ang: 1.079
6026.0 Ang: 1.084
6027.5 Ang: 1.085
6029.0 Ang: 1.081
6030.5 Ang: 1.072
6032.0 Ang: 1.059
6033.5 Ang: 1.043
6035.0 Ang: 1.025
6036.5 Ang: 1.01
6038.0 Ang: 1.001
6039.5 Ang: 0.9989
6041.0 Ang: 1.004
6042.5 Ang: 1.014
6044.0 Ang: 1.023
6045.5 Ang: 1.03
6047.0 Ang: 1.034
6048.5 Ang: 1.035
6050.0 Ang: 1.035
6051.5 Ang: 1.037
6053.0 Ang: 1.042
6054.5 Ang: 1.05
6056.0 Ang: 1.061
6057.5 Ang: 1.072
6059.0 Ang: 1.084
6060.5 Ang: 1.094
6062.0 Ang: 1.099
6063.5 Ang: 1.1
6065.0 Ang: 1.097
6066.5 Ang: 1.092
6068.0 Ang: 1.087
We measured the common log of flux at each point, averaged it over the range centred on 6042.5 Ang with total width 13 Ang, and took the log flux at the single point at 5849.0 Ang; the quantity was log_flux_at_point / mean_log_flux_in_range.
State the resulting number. 2.0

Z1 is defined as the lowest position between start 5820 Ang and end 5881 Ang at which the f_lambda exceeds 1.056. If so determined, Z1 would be 5864.0 Ang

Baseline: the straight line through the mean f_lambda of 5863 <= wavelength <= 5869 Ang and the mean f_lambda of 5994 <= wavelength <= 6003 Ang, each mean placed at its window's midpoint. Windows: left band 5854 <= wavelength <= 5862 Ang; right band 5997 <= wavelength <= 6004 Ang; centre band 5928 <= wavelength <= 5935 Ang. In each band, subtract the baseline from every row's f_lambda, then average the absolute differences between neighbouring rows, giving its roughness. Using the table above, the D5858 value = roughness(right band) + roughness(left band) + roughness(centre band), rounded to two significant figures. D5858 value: 0.012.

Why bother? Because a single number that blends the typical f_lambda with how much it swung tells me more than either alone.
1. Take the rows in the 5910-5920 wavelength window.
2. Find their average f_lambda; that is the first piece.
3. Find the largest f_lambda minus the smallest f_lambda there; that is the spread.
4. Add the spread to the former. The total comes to 1.07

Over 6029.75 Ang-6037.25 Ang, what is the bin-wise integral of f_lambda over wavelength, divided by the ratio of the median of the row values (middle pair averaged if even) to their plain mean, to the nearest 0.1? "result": 7.8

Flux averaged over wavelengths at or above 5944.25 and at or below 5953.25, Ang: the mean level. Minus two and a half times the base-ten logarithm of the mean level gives -0.063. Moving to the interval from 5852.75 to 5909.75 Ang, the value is -0.069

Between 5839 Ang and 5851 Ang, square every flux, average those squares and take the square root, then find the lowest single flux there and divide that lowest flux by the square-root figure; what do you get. 0.987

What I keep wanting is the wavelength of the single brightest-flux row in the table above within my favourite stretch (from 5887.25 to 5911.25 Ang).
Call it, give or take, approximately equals 5895.5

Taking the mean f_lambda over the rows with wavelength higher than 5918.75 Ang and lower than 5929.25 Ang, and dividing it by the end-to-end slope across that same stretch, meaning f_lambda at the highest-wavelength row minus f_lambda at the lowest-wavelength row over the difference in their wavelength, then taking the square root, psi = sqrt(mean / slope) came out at 22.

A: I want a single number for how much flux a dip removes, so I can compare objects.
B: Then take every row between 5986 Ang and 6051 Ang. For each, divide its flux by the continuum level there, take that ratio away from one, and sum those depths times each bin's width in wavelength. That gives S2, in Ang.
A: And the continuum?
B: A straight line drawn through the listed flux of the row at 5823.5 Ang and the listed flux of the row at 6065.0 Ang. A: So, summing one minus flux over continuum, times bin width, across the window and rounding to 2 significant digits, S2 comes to 1.6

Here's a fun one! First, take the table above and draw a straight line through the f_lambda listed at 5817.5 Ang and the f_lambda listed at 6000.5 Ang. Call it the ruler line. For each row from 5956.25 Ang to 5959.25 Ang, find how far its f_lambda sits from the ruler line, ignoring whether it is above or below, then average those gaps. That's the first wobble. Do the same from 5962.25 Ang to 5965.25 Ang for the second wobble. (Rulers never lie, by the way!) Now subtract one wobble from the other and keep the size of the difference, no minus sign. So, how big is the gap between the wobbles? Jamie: 0.012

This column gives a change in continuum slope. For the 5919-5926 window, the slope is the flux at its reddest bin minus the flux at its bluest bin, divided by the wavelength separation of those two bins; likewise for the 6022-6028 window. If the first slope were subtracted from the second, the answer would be 0.0045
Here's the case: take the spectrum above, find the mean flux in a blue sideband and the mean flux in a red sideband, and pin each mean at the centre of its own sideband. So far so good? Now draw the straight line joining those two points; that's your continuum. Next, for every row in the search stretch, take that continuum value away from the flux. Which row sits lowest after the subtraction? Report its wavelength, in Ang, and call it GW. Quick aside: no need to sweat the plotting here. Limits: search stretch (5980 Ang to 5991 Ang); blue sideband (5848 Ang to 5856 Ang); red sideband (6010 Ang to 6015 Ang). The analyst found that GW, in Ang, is 5990.0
